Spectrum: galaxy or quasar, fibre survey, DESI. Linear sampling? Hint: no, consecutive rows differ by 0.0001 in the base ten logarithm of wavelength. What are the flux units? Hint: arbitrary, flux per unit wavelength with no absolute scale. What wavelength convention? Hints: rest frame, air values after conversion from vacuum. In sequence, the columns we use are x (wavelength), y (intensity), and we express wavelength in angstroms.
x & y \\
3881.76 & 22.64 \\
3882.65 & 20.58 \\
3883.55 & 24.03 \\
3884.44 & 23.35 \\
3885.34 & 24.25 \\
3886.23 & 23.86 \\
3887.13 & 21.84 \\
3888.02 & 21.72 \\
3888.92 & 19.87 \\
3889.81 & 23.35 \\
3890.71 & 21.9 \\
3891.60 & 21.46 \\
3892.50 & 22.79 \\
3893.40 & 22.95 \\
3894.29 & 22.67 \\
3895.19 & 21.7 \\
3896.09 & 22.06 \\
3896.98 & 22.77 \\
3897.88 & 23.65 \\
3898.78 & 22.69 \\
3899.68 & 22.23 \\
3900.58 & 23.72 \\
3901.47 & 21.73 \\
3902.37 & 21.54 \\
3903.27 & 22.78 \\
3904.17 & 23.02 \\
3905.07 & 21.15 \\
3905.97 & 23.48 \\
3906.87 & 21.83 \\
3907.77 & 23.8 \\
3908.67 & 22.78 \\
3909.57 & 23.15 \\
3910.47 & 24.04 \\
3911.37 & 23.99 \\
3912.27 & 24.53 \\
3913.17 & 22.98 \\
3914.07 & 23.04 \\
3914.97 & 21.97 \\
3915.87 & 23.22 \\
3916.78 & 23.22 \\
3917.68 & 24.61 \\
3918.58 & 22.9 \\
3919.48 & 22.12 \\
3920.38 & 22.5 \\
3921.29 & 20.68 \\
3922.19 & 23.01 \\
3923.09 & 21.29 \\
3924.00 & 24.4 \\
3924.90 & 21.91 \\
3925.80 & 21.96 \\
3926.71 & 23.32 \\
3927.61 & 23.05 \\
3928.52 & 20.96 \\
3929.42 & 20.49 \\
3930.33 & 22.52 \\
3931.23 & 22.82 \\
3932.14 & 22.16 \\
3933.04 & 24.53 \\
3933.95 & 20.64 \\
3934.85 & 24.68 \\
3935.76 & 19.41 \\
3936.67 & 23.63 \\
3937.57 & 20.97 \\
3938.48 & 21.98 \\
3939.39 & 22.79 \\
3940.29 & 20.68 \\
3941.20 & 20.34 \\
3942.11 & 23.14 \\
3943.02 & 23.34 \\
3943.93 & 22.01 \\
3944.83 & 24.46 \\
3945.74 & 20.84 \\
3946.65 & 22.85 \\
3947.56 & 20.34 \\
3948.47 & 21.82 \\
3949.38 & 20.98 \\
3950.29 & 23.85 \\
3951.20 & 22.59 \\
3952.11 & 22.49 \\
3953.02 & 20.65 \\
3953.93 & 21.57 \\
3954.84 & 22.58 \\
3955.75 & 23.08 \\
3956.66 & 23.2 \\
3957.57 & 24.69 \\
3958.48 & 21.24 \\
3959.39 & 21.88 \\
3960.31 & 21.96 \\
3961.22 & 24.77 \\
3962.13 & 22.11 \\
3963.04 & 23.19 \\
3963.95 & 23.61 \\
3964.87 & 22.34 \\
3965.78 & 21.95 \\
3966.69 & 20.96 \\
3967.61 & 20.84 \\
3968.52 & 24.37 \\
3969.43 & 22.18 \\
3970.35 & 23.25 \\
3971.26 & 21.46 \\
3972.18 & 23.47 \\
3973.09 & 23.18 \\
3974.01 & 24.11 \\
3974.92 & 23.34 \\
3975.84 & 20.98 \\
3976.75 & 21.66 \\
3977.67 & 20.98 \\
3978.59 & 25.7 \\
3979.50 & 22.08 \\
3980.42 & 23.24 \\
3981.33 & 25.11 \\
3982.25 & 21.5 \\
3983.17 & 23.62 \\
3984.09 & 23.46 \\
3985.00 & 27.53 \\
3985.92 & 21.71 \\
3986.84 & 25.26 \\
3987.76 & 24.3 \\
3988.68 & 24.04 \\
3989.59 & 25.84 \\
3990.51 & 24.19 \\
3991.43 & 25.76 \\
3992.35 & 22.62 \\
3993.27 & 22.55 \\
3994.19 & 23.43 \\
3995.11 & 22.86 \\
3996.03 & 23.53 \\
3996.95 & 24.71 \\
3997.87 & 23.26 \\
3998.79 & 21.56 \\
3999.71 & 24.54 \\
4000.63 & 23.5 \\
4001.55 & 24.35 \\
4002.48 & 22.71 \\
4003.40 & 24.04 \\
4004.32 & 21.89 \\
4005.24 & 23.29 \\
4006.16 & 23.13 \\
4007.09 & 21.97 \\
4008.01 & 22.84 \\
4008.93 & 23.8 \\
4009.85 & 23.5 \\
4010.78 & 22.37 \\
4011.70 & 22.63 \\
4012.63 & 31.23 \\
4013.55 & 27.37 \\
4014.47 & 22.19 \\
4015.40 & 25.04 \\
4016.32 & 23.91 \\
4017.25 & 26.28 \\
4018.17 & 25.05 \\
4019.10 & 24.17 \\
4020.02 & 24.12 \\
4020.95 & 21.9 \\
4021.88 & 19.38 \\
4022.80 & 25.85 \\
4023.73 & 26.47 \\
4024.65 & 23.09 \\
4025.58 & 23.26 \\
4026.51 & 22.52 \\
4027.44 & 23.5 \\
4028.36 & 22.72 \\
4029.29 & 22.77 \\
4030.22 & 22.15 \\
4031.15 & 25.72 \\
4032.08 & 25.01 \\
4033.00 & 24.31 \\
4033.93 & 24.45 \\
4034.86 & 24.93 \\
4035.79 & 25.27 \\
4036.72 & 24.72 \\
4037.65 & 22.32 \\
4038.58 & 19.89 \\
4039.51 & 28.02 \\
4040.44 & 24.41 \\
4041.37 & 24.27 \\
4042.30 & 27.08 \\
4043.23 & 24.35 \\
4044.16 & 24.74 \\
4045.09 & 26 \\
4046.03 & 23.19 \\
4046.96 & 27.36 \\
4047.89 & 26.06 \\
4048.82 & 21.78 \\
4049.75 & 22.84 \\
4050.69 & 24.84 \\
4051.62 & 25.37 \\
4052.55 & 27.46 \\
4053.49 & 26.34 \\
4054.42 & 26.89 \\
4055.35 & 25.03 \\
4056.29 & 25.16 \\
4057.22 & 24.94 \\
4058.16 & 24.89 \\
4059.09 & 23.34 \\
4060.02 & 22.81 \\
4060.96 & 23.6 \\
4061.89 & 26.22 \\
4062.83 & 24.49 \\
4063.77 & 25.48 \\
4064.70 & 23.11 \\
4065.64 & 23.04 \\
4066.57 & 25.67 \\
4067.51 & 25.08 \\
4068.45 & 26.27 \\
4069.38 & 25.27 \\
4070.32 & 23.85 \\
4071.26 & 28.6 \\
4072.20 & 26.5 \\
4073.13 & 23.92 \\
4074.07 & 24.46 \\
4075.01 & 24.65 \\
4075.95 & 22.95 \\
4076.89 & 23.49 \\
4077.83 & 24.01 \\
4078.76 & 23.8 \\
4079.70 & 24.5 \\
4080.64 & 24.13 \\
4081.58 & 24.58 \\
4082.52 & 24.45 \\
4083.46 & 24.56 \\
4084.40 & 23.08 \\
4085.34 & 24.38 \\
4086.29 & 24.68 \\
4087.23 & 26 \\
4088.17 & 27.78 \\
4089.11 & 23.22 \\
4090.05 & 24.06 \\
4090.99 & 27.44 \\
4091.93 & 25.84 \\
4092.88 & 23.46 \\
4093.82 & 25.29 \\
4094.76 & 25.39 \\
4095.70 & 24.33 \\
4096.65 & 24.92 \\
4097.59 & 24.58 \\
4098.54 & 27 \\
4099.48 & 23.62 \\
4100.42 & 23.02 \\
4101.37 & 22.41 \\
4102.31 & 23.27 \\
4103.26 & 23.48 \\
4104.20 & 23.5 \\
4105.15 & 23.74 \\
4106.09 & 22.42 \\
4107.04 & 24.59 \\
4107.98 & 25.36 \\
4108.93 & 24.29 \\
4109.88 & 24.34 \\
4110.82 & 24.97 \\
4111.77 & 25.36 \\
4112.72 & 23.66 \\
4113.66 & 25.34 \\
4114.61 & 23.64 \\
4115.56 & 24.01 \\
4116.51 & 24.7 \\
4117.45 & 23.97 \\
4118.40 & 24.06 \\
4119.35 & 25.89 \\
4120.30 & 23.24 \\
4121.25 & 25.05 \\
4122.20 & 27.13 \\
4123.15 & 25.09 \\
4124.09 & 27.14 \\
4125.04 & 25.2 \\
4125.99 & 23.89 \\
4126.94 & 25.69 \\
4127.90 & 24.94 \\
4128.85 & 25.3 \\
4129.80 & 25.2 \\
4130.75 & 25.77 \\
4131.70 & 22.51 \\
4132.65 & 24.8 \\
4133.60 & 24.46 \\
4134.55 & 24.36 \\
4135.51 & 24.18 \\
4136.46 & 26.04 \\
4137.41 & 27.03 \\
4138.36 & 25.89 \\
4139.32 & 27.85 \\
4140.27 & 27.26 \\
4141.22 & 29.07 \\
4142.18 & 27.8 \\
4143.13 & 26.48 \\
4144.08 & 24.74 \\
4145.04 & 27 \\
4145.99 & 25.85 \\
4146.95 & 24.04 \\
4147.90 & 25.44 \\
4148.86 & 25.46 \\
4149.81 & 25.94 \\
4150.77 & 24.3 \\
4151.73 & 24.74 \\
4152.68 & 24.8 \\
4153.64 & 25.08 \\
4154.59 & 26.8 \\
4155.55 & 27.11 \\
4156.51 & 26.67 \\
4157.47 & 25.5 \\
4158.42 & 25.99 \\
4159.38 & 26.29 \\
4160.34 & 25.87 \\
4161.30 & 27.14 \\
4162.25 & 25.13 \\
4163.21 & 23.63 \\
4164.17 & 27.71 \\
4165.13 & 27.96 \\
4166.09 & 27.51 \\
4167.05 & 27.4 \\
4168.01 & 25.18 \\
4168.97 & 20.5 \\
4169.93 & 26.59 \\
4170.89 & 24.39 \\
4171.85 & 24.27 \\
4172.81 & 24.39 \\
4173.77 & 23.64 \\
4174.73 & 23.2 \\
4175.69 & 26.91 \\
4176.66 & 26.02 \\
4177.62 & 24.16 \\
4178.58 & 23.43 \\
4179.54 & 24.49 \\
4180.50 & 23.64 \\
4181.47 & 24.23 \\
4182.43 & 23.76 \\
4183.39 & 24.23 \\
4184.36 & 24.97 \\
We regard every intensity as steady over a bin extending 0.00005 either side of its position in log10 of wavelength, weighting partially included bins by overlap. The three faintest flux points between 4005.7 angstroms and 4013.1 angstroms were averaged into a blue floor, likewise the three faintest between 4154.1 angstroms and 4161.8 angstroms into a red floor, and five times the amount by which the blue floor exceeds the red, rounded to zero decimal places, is -17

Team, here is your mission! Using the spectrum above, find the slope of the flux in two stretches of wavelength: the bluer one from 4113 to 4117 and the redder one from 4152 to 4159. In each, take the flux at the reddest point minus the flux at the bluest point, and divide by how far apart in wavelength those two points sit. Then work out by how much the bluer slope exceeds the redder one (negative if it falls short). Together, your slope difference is -0.4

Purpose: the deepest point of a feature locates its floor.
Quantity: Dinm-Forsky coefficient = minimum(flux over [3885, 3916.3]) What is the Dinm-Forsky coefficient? 19.87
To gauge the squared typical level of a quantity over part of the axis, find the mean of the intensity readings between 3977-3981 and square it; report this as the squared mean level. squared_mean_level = 529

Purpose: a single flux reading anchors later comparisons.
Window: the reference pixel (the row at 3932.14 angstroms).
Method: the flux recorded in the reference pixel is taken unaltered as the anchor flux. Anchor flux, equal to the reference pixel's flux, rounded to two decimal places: 22.16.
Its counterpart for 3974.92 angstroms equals 23.34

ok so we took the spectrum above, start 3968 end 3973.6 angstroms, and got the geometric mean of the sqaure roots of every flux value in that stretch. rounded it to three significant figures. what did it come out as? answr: 4.79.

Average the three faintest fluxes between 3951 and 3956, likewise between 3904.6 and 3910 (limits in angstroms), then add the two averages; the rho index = 43.5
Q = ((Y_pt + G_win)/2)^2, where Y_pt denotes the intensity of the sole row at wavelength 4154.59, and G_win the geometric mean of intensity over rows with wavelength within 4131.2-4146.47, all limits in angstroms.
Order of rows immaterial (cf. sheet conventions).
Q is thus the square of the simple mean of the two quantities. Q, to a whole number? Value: 694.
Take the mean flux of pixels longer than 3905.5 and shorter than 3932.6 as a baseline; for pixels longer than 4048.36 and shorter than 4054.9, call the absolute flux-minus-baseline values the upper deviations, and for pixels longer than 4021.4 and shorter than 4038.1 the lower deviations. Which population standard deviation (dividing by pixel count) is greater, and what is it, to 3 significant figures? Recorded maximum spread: 1.56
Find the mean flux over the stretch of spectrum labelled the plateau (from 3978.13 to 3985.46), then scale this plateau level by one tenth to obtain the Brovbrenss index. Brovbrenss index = 2.40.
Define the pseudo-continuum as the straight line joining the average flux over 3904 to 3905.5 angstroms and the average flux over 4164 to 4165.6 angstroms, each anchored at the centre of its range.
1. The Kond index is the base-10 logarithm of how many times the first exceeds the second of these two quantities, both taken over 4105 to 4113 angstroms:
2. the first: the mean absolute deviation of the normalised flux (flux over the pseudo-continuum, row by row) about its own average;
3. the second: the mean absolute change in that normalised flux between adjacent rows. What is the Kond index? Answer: -0.17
